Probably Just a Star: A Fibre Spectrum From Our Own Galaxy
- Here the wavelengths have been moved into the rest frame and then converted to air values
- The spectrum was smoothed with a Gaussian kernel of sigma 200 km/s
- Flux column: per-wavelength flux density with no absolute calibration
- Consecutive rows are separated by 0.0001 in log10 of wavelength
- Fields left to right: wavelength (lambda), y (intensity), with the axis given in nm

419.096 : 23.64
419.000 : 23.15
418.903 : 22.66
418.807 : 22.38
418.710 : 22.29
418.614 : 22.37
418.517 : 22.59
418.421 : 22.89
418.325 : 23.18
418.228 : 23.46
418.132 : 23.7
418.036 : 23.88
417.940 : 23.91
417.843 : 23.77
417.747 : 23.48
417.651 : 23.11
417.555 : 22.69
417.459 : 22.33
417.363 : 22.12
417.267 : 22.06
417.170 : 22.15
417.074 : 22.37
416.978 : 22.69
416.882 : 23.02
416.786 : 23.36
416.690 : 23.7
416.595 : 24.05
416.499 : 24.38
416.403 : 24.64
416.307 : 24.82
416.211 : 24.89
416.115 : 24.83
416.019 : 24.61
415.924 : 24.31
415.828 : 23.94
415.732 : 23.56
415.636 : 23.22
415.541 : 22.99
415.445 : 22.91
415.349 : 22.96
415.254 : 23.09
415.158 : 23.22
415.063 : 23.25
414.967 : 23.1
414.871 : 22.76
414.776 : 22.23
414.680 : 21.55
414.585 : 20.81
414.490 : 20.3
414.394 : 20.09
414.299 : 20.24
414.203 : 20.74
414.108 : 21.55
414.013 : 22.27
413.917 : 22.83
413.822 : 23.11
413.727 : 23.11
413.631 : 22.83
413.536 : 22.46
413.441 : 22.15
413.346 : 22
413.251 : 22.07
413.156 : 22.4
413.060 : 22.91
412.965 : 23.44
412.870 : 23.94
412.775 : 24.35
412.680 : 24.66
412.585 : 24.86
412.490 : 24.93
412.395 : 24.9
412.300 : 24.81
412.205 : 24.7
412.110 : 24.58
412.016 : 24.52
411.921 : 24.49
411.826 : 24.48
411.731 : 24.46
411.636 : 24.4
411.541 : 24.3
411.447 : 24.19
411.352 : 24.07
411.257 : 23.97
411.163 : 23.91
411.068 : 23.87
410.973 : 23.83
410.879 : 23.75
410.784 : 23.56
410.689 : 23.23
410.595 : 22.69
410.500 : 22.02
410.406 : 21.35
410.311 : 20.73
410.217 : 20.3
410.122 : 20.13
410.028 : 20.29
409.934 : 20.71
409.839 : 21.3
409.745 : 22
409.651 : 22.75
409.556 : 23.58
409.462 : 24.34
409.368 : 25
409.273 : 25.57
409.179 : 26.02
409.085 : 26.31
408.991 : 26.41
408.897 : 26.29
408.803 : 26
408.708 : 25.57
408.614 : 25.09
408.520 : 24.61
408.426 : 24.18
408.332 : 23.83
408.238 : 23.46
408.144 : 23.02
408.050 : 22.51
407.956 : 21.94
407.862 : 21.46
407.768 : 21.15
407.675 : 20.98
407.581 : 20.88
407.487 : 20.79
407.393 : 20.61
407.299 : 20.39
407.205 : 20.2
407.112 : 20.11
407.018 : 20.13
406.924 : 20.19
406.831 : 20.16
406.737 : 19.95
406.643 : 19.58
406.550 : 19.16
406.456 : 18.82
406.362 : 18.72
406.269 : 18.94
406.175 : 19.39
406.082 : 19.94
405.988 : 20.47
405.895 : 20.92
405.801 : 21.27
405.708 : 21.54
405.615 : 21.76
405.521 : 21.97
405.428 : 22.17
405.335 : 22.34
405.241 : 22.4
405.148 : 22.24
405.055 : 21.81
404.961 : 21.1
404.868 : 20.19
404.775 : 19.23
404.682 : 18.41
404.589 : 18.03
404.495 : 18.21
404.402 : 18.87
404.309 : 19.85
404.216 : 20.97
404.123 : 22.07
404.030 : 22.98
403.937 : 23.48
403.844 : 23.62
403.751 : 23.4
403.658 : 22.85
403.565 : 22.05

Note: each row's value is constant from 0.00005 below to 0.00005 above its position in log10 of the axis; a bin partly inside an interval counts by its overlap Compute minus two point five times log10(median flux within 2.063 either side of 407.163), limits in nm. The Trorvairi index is -3.32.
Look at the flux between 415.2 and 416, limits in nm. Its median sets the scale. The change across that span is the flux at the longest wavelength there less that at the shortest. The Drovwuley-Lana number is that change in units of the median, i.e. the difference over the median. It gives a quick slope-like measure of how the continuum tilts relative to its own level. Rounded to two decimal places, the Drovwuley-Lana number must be 0.05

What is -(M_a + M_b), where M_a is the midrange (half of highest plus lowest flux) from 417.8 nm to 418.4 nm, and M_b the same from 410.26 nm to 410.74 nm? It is -45.5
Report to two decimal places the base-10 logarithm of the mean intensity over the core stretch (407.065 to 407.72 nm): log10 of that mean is 1.31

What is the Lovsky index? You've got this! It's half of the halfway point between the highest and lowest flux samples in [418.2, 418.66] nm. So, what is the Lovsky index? 11.5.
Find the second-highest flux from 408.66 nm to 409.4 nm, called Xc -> 26.31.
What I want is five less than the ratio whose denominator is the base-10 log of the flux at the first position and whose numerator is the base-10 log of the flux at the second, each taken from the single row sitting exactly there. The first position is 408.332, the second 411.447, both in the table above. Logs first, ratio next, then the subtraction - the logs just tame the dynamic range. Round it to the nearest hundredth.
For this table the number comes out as -4.00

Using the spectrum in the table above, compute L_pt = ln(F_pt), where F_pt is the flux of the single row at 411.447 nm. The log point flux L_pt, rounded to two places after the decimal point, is 3.19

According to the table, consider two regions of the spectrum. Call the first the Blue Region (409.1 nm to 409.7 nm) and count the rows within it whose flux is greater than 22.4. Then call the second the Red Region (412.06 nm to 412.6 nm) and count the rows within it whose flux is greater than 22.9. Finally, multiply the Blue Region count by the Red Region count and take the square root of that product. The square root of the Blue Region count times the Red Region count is 6.0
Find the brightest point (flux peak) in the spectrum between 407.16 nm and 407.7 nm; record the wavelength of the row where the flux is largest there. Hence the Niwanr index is 407.675 nm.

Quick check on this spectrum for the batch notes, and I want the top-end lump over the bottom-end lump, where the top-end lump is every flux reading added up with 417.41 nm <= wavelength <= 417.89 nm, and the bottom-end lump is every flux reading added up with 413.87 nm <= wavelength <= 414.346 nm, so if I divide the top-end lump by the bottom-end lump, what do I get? 1.1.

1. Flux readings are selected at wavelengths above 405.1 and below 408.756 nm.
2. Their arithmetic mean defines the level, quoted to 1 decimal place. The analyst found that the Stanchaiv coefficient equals 21.4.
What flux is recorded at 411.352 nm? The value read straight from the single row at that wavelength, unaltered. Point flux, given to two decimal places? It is 24.07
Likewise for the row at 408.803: 26.00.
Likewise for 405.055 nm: 21.81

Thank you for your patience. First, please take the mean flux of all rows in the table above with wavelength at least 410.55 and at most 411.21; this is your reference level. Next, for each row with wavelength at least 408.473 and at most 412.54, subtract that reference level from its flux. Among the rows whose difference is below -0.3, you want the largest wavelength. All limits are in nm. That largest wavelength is 410.689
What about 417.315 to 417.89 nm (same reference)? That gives 417.651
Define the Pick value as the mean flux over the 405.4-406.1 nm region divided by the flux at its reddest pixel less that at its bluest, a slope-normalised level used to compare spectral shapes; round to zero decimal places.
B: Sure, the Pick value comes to -10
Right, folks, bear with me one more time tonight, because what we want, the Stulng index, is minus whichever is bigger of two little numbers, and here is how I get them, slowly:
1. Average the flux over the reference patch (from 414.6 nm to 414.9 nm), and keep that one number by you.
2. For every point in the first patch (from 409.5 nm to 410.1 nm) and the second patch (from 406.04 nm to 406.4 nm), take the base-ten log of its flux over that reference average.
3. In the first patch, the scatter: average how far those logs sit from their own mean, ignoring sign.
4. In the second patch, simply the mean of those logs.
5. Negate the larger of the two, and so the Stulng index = -0.020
